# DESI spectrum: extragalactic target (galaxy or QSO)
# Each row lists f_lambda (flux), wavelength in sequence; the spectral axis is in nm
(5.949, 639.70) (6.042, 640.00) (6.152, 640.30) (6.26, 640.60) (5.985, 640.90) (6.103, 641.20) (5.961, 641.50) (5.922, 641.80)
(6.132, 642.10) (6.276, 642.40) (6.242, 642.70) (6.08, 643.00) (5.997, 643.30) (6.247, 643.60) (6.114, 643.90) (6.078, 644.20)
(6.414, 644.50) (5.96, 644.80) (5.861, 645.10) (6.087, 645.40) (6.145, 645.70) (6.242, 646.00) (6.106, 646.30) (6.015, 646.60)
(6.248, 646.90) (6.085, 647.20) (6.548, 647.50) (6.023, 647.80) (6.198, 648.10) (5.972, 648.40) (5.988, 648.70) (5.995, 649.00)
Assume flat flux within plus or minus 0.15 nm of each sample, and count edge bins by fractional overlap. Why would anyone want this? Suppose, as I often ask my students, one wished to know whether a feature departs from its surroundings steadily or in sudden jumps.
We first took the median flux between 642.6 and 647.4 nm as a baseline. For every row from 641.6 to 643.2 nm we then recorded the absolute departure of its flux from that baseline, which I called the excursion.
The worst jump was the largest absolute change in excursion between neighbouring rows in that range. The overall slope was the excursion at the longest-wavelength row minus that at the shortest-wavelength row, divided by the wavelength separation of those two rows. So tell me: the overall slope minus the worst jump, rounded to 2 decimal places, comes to -0.28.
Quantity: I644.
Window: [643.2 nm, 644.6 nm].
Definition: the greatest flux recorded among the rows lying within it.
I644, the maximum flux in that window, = 6.414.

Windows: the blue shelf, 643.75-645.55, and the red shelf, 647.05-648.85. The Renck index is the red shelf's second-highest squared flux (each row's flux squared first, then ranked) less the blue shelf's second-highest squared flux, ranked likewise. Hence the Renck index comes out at 1.0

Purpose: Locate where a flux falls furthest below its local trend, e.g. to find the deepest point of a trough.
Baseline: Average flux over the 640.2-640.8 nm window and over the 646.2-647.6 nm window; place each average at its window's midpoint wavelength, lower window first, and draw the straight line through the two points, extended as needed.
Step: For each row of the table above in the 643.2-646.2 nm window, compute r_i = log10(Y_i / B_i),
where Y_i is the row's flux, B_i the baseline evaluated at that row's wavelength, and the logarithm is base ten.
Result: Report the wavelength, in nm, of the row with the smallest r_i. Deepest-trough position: 645.10 nm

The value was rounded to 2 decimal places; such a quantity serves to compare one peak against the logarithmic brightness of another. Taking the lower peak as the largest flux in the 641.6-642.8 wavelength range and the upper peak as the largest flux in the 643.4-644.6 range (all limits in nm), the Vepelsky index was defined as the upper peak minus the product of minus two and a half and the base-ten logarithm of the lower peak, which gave 8.41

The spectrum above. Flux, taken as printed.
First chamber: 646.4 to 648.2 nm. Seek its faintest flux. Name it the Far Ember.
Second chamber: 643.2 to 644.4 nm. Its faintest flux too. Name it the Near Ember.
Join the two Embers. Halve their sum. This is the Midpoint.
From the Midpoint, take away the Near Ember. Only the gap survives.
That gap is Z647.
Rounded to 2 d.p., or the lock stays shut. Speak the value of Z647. 0.01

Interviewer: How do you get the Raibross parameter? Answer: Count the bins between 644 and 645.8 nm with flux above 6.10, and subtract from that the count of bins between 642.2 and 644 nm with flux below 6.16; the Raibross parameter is -1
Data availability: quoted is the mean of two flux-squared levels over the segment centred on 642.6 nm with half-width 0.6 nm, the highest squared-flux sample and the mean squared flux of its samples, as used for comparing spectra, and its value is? 38.8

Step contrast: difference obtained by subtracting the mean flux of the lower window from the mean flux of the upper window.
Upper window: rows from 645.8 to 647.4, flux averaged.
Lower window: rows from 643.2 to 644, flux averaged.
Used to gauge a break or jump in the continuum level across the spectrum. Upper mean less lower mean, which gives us 0.02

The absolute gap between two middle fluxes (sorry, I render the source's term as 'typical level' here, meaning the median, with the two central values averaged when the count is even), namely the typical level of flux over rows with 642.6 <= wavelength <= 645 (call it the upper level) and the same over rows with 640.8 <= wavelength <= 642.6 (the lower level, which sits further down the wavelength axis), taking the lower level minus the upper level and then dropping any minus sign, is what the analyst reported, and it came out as 0.05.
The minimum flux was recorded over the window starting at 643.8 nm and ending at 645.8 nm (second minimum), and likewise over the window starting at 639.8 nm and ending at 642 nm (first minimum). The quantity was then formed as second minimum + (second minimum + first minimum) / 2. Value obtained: 11.8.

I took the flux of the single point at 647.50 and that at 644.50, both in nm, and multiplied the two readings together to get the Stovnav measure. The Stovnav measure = 42.0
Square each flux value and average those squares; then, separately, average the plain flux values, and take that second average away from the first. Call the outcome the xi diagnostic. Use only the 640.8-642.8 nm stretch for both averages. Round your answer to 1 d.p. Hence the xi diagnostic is 31.0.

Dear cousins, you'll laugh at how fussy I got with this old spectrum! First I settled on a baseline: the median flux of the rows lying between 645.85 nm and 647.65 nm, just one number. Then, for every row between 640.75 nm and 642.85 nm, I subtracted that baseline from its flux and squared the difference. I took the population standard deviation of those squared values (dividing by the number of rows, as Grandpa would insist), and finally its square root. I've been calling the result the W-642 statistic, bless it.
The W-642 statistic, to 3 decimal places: 0.150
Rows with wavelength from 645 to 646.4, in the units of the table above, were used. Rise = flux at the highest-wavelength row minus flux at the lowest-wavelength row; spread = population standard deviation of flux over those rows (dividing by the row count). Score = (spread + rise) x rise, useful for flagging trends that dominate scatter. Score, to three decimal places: 0.091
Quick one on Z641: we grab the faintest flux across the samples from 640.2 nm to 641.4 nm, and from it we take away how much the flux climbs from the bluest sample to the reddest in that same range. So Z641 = 6.0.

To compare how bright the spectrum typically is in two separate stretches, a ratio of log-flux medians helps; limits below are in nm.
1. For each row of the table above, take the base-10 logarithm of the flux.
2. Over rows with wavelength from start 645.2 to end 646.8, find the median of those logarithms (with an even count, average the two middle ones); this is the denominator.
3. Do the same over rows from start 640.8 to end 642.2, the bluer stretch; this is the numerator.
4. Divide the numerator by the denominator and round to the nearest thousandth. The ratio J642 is 0.989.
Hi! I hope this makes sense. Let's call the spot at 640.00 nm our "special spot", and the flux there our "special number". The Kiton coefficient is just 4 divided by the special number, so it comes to 0.662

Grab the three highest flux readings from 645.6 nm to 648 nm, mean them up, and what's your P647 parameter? 6.35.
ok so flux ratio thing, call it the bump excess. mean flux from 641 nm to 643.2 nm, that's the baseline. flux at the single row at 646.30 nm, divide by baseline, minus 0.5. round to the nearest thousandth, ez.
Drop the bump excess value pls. 0.501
